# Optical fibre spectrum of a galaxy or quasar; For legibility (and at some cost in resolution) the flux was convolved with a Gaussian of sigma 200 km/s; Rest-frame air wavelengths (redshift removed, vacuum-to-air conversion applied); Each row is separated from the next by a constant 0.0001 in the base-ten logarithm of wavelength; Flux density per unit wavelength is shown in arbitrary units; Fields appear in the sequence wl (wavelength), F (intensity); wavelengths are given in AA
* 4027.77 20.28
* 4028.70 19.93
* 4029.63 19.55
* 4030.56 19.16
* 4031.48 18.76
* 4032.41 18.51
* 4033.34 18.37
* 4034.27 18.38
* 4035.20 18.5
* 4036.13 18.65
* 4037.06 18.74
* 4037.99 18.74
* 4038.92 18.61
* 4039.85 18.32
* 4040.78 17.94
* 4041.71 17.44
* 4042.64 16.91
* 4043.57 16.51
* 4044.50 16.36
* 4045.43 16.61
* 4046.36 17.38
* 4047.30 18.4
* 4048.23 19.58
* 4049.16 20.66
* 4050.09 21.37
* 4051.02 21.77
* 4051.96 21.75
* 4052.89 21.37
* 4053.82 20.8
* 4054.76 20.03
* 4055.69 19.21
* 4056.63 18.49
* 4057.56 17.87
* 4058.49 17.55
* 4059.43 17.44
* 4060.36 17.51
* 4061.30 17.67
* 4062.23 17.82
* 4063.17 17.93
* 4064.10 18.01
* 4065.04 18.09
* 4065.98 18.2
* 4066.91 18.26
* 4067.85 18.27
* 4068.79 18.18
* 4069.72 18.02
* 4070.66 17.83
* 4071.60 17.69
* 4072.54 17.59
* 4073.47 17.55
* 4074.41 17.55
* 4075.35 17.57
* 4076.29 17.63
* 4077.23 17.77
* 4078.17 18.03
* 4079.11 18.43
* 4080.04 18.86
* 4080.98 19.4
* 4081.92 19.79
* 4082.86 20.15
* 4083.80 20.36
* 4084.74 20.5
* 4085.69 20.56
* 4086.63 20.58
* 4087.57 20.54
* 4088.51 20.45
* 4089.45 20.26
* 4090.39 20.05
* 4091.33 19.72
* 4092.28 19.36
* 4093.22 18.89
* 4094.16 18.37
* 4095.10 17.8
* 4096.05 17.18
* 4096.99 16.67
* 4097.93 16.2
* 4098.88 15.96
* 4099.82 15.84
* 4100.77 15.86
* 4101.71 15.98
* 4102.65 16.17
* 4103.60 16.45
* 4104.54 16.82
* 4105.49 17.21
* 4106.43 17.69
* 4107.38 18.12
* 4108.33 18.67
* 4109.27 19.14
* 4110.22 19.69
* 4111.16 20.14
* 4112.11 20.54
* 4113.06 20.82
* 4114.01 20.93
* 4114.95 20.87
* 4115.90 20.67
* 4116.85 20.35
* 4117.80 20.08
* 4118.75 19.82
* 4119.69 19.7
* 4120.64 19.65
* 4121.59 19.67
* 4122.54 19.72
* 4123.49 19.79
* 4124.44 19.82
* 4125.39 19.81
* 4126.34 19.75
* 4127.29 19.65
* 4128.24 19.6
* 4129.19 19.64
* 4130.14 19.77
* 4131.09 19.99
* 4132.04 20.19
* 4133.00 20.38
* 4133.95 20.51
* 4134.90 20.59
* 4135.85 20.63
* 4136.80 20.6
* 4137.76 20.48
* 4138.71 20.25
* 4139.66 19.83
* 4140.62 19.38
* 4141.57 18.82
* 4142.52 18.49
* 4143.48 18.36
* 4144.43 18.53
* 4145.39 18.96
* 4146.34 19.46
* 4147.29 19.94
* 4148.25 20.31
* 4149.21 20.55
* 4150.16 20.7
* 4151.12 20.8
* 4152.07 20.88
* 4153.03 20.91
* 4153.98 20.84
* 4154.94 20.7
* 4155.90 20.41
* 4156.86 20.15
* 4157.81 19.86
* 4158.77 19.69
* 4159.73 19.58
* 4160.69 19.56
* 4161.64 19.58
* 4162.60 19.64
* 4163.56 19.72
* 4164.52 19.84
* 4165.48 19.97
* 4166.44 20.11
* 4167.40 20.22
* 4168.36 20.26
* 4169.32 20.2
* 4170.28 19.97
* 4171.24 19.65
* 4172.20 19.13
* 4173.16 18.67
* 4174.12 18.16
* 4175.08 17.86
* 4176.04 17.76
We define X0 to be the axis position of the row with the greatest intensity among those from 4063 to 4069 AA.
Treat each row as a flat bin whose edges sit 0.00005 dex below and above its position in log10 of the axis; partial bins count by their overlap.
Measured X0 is 4067.85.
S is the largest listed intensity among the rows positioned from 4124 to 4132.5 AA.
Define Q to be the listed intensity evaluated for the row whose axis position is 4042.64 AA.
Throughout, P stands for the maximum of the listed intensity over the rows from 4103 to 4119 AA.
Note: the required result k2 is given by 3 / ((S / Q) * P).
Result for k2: 0.120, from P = 20.93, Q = 16.91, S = 20.19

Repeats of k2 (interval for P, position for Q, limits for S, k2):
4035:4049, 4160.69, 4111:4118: 0.143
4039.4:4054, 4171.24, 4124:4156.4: 0.130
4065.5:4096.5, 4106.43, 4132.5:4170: 0.123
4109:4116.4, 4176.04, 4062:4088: 0.124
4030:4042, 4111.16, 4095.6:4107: 0.178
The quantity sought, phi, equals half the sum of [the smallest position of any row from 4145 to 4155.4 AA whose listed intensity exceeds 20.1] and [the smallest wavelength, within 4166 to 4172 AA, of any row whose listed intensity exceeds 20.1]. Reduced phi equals 4157.3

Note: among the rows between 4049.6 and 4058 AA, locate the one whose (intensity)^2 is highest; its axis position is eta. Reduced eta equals 4051.02 AA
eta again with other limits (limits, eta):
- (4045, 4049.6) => 4049.16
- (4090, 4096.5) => 4090.39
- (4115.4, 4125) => 4115.90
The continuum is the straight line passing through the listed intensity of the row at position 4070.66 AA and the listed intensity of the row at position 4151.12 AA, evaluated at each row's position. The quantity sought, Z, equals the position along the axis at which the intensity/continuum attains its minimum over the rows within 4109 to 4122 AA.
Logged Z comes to 4109.27 AA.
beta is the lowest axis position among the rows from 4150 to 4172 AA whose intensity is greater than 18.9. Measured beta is 4150.16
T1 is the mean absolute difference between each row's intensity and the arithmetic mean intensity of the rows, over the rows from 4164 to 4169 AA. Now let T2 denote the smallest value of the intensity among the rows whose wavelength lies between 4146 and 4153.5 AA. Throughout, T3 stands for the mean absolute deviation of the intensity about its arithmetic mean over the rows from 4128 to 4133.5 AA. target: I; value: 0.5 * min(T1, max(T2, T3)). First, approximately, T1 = 0.1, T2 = 19.46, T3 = 0.26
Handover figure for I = 0.07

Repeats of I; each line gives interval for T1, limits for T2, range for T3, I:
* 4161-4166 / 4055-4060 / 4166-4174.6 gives 0.06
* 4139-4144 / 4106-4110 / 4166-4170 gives 0.25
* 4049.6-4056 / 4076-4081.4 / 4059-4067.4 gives 0.38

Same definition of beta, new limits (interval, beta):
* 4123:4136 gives 4123.49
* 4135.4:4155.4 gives 4135.85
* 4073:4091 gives 4080.98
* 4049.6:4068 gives 4050.09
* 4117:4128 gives 4117.80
